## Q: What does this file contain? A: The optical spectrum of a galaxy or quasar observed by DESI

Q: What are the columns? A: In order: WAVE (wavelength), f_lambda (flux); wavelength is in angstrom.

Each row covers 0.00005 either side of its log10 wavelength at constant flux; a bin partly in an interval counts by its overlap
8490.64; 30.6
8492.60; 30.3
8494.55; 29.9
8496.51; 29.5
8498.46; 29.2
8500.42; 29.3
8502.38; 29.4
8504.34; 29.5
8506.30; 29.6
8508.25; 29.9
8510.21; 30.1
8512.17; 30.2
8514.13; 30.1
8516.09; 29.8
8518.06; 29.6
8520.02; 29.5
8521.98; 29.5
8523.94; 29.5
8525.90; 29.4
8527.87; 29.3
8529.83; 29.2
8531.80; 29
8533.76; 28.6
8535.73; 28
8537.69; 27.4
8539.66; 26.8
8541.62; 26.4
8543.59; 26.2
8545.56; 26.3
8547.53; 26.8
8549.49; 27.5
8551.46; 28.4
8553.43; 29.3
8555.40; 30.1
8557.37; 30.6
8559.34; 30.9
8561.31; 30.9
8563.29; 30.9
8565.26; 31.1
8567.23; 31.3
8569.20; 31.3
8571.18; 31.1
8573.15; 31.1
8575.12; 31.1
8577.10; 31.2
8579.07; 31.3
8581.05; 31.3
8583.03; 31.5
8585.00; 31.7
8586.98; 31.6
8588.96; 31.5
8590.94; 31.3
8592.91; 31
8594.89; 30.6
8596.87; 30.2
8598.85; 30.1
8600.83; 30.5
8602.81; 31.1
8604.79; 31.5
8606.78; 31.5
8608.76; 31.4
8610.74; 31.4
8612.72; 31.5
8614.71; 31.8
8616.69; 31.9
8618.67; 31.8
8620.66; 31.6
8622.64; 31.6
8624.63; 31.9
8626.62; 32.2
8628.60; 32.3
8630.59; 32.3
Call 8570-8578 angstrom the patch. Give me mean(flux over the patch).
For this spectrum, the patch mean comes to 31.1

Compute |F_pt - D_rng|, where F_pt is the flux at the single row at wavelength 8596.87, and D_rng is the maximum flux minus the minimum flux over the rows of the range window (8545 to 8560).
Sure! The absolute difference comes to 25.6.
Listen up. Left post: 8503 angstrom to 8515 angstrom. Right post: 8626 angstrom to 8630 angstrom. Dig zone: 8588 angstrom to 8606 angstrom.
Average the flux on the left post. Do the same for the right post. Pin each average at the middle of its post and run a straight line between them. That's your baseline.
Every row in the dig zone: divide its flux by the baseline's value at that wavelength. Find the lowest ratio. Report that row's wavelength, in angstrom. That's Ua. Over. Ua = 8598.85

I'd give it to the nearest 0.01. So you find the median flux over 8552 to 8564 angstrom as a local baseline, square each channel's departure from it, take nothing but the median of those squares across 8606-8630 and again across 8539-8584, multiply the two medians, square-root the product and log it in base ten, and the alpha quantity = -0.28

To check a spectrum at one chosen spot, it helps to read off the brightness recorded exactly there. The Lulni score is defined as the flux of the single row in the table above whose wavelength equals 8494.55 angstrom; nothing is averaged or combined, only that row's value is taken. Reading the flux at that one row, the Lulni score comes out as 29.9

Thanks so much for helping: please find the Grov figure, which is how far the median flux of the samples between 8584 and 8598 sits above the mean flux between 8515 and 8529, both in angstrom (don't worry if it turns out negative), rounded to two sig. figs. 1.8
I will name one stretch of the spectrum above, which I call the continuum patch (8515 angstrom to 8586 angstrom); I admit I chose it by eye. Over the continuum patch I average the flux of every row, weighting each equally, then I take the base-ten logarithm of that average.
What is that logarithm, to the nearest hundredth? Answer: 1.47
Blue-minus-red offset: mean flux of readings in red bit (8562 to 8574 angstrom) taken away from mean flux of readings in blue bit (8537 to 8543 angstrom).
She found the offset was -4.3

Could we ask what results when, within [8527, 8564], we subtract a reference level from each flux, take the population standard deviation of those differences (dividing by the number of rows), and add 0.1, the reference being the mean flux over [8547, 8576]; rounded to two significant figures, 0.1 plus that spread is 1.7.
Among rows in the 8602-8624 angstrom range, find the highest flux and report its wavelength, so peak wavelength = 8616.69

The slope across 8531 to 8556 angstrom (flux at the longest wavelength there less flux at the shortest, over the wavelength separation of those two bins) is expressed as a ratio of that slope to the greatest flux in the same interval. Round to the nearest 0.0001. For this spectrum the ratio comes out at 0.0015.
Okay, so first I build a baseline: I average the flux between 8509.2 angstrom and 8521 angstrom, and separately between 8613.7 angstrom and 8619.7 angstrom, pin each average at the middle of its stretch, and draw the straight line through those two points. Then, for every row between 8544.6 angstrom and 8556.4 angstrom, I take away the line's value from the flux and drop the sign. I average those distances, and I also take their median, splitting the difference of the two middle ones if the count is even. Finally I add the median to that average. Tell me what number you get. 5.1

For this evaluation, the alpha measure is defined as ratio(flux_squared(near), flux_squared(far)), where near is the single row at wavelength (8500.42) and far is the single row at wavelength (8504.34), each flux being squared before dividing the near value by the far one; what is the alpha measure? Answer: 0.99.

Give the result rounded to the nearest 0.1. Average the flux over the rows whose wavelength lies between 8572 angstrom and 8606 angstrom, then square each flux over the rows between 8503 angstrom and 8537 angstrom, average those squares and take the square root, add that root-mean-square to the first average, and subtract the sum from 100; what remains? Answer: 39.4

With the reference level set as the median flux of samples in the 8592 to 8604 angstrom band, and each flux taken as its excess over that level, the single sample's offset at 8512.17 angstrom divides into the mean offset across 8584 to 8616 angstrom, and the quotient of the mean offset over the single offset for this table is -1.8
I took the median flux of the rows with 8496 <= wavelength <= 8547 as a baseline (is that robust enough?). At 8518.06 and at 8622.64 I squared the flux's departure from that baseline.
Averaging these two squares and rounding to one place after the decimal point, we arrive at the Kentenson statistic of 2.4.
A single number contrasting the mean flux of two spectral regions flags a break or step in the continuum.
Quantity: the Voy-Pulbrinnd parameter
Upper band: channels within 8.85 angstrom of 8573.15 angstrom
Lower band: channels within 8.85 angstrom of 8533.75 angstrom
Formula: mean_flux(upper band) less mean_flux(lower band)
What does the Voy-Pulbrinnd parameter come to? 3.0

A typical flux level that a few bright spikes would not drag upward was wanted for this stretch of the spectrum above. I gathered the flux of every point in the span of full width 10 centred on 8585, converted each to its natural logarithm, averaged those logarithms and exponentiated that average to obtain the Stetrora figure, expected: 31.5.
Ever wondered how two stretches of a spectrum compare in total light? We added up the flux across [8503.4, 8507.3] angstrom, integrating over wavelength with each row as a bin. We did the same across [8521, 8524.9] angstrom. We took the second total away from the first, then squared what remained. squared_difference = 0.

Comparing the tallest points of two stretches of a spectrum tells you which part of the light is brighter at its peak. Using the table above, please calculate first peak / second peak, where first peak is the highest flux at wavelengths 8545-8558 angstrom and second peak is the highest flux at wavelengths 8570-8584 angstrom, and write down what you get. 0.97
